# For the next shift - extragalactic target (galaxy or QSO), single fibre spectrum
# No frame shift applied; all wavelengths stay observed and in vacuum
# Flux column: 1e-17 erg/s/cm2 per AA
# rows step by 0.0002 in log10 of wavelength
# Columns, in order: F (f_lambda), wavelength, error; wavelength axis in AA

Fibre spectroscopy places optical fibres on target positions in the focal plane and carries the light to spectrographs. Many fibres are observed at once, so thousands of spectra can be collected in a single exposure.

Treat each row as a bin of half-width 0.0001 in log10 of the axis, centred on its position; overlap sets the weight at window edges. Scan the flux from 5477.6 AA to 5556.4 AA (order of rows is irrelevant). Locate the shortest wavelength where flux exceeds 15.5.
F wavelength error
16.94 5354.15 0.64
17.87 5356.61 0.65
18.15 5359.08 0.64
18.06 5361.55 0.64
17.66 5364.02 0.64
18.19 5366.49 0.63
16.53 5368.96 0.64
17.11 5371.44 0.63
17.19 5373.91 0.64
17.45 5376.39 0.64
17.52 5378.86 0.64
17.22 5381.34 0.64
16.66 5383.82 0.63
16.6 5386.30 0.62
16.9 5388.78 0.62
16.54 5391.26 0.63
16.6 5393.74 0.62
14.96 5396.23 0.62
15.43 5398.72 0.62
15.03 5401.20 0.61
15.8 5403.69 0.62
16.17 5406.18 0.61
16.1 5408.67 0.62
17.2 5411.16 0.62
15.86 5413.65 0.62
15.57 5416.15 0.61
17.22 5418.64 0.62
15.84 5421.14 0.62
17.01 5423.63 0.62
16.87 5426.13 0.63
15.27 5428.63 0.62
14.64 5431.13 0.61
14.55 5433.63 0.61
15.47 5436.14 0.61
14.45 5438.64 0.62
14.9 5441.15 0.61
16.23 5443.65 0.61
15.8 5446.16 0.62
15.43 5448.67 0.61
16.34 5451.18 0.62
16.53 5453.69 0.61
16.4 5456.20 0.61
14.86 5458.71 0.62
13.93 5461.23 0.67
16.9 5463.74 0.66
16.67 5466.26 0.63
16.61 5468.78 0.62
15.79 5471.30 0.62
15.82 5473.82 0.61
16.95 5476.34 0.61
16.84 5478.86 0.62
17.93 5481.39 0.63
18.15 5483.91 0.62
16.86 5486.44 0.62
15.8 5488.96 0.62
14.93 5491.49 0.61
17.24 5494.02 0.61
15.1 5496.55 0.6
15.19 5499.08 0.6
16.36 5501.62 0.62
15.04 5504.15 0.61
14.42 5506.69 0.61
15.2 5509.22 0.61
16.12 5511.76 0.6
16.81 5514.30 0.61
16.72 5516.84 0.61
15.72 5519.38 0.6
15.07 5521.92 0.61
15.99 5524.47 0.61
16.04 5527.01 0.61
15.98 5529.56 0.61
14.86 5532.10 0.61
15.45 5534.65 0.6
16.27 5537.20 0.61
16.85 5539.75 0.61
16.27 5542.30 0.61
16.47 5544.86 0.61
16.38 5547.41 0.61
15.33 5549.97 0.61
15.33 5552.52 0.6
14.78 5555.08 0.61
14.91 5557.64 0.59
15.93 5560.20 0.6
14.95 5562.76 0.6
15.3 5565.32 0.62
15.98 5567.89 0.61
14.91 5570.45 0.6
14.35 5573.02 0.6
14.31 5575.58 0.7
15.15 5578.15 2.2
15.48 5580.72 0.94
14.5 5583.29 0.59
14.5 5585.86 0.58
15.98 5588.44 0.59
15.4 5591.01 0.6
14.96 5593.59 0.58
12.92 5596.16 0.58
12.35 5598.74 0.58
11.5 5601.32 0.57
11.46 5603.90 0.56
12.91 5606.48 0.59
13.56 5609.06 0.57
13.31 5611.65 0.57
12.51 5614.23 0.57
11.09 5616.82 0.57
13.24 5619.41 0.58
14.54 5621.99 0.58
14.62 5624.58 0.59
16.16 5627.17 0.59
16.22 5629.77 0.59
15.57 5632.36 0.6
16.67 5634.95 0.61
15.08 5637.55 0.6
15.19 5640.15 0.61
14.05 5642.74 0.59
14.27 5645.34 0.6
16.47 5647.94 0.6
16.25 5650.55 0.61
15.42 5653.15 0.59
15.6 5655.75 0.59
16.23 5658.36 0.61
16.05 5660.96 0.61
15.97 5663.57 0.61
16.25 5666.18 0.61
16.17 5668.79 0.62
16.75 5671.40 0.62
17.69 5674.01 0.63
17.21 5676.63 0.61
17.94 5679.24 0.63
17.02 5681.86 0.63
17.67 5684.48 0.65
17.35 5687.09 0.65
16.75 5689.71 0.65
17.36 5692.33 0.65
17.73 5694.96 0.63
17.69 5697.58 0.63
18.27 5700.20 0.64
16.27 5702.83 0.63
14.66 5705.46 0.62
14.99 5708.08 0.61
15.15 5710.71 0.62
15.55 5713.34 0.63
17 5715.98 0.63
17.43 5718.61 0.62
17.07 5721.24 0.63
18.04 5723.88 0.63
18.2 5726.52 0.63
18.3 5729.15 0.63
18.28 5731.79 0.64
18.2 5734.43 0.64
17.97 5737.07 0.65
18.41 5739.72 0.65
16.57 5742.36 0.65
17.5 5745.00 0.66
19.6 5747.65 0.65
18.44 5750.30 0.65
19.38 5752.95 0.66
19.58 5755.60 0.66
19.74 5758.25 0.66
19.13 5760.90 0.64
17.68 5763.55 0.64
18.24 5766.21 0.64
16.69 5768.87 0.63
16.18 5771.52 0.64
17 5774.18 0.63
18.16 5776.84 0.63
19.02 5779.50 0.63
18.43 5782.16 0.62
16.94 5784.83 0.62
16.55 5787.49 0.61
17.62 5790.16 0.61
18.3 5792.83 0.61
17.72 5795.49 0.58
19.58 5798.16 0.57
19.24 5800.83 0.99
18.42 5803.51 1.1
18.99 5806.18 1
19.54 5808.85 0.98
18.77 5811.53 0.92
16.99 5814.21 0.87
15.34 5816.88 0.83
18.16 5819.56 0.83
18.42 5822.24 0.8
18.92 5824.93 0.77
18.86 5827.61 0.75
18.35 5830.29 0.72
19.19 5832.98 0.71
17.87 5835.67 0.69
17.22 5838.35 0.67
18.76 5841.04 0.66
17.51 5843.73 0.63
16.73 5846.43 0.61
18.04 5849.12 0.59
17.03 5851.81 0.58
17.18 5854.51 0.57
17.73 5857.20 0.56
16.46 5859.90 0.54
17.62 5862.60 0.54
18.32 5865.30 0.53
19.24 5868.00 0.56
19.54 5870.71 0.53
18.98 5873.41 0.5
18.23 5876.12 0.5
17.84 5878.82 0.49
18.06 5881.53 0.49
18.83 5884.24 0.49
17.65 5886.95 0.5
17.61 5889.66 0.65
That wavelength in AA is 5478.86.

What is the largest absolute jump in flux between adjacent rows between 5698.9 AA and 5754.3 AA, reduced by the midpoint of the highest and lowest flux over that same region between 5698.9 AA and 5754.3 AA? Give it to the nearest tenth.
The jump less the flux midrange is -15.0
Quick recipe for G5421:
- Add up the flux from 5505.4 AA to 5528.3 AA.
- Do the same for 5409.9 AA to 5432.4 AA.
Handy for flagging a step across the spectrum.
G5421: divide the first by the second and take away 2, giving -1.02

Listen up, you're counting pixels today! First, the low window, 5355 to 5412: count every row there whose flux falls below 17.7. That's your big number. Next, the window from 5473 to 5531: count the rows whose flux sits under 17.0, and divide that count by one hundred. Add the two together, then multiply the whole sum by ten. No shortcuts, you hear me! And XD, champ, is 192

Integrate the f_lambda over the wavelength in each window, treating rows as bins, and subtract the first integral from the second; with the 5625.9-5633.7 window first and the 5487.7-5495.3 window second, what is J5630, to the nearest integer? -3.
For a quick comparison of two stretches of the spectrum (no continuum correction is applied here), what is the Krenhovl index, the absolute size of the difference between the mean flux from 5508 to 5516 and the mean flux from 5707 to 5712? 1.0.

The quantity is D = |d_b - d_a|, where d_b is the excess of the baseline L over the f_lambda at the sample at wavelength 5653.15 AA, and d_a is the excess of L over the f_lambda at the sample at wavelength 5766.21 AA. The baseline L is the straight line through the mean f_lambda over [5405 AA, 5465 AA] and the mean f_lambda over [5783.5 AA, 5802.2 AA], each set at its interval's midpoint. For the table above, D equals 2.1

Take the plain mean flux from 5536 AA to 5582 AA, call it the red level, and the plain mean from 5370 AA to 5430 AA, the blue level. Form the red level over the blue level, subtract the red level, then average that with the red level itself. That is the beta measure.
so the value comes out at 0.47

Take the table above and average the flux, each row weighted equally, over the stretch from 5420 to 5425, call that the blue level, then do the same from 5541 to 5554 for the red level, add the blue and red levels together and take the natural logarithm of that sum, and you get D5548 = 3.48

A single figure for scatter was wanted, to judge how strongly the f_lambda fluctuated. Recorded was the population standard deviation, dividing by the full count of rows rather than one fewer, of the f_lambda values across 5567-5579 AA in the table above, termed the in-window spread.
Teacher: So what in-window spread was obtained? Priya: 0.61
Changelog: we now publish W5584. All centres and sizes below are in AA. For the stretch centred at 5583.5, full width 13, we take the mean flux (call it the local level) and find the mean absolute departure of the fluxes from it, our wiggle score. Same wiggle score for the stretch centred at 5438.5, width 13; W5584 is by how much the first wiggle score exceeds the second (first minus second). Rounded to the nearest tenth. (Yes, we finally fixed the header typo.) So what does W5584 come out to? -0.1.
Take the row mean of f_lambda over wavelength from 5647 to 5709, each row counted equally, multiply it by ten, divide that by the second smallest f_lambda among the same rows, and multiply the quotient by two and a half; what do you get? 27.8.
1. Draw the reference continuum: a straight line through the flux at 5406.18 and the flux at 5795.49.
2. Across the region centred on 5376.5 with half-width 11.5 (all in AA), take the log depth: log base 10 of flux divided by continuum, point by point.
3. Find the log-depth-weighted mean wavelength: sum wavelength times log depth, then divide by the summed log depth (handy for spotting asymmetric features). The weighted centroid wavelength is 5375.0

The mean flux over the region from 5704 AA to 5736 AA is 16.9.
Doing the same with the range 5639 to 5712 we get 16.4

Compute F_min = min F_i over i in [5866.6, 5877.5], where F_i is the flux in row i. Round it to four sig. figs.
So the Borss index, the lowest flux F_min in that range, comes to 18.23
